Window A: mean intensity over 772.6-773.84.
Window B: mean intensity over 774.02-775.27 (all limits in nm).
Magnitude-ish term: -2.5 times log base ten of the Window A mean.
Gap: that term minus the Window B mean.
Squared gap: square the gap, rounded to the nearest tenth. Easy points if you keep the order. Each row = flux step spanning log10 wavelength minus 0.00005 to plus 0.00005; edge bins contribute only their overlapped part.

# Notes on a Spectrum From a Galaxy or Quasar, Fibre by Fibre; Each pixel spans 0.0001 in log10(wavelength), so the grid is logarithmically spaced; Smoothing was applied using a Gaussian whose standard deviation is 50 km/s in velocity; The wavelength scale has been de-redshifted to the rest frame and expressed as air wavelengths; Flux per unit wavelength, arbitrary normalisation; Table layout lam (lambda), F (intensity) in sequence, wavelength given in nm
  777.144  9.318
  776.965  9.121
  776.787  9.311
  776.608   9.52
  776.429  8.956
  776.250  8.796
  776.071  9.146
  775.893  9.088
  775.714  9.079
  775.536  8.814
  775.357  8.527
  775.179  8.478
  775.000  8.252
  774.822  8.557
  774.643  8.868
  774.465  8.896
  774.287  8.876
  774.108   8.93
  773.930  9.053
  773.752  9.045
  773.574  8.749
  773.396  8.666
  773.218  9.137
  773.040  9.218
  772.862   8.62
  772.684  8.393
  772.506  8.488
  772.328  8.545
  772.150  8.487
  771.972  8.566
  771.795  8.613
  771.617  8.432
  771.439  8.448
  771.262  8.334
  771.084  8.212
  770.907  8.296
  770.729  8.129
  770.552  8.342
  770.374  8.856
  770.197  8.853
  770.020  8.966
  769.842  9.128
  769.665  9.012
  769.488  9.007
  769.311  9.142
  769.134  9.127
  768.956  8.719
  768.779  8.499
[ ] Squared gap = 122.3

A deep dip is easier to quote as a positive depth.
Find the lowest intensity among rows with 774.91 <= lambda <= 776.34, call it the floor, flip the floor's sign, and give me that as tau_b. -8.3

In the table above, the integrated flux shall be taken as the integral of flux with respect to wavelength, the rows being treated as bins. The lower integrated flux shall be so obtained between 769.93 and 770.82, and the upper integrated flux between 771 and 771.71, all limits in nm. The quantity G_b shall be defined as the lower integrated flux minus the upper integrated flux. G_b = 1.7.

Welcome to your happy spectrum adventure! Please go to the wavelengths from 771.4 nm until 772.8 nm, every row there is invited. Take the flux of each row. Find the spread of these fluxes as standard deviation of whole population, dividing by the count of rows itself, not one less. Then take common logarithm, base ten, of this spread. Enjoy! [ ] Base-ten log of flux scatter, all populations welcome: -1.16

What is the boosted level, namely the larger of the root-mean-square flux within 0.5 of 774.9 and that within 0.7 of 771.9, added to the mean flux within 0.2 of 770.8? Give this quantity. 16.8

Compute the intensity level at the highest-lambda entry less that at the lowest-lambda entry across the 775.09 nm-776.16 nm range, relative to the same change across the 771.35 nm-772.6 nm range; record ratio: 16.7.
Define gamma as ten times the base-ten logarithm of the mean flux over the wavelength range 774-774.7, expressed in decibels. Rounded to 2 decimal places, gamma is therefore 9.49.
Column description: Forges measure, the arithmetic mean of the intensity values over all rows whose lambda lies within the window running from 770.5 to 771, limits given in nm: 8.3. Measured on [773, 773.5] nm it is 9.0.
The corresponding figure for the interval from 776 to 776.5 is 9.0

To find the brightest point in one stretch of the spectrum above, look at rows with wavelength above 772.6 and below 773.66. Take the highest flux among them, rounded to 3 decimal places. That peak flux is 9.218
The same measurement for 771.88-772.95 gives 8.620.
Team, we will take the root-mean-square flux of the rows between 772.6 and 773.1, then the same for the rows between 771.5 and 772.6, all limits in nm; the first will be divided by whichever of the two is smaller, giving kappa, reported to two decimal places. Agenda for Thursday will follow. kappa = 1.03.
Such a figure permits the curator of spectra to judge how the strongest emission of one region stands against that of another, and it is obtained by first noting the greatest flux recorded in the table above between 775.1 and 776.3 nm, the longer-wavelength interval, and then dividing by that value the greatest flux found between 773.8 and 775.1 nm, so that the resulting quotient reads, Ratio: 0.99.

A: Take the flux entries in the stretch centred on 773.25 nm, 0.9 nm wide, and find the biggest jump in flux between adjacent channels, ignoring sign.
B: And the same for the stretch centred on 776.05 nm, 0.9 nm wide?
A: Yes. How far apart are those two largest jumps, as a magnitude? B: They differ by 0.25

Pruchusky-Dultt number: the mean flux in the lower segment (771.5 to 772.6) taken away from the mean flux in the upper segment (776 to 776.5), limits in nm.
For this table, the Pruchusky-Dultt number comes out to 0.44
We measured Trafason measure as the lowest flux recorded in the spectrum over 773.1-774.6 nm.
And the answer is 8.666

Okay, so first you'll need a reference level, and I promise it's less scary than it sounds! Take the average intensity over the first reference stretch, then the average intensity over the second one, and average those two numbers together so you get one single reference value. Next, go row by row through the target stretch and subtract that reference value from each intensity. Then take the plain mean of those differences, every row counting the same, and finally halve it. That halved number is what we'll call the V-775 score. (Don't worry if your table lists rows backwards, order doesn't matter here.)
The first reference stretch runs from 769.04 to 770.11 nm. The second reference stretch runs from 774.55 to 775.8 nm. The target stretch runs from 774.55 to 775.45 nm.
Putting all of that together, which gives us -0.16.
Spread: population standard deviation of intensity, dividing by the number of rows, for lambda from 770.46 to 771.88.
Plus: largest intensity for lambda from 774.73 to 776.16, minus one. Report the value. 8.29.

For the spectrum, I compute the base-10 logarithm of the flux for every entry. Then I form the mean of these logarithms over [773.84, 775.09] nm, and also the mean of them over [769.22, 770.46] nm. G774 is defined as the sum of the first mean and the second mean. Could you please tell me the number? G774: 1.90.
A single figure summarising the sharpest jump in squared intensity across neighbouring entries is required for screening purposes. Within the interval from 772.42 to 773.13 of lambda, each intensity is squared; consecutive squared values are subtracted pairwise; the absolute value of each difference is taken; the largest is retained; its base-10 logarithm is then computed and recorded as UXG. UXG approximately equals 1.0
